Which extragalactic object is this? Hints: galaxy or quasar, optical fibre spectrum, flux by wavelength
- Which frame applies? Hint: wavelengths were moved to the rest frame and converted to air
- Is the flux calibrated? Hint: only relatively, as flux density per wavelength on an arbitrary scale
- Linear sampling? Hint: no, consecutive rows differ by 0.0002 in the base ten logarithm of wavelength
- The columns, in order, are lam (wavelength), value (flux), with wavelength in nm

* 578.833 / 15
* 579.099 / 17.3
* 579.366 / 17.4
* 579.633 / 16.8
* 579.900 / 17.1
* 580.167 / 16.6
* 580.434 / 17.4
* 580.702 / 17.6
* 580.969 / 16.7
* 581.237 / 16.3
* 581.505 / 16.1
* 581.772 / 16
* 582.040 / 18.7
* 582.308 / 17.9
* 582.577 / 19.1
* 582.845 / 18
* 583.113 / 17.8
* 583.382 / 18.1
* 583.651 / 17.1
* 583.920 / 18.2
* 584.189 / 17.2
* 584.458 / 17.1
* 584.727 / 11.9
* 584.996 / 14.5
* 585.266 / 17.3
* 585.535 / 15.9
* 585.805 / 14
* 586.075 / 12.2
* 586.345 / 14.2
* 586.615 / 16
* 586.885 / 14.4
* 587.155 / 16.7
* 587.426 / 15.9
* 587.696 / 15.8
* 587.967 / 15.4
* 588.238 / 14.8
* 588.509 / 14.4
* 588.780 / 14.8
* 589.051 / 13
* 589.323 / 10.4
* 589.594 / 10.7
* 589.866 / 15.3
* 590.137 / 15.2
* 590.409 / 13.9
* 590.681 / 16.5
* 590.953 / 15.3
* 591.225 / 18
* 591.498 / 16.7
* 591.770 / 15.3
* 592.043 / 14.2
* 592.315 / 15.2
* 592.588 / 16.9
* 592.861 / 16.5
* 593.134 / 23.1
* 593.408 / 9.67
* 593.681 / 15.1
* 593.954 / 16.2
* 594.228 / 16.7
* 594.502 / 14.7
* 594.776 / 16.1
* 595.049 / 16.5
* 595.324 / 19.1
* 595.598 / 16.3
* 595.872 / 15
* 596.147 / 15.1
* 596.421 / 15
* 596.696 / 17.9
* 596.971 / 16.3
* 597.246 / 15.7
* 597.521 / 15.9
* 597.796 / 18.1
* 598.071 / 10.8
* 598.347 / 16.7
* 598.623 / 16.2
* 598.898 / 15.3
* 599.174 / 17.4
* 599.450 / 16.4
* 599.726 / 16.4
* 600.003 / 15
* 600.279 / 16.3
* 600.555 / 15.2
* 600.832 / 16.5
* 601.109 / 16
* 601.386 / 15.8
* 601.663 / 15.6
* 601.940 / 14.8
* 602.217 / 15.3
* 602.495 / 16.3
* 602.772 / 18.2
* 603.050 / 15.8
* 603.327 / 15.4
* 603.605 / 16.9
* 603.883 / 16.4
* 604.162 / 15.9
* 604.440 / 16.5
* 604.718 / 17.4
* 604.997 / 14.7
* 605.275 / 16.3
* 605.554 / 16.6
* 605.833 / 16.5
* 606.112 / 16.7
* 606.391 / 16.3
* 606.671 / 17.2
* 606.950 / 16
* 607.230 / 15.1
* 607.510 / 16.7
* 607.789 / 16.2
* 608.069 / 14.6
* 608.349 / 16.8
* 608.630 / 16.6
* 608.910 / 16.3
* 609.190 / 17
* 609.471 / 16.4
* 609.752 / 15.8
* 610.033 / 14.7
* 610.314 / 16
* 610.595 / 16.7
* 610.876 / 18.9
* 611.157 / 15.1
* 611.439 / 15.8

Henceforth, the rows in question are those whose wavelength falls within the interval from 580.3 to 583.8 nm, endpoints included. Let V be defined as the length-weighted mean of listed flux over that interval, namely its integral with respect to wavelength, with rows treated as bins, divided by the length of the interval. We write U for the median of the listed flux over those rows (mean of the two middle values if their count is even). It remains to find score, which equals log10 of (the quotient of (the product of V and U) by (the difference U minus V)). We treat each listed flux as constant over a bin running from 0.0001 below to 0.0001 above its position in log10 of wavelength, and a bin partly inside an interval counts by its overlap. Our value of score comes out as 3.3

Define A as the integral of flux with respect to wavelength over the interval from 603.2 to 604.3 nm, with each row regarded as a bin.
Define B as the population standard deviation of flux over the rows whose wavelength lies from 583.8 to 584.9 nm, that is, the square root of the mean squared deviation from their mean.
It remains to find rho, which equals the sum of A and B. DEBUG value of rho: 20.2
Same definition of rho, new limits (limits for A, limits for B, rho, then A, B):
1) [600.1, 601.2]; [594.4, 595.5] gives 19.2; 17.6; 1.6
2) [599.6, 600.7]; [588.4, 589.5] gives 19.0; 17.3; 1.7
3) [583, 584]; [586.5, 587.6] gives 18.6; 17.8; 0.8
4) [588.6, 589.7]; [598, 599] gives 15.9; 13.6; 2.3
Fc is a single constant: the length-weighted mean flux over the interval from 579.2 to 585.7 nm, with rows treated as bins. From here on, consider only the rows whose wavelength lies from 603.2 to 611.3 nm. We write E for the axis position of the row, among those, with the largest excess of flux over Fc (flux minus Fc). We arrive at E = 610.876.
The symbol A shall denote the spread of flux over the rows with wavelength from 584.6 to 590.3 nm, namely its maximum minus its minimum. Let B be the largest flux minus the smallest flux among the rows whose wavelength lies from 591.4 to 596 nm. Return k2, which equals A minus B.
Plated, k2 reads -6.5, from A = 6.9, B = 13.4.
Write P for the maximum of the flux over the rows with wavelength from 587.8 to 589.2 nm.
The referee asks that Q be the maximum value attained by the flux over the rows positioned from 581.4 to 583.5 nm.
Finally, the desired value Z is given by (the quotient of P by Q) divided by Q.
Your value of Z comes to 0.0422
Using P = 15.4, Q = 19.1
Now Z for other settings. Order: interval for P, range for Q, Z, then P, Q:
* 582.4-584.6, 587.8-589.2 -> 0.0805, 19.1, 15.4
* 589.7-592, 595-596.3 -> 0.0493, 18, 19.1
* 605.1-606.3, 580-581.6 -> 0.0539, 16.7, 17.6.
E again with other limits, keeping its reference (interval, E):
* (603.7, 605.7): 604.718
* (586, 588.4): 587.155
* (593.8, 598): 595.324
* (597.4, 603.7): 602.772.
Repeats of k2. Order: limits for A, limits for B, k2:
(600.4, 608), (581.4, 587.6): -3.7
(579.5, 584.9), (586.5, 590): 0.9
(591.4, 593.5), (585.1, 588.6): 8.3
